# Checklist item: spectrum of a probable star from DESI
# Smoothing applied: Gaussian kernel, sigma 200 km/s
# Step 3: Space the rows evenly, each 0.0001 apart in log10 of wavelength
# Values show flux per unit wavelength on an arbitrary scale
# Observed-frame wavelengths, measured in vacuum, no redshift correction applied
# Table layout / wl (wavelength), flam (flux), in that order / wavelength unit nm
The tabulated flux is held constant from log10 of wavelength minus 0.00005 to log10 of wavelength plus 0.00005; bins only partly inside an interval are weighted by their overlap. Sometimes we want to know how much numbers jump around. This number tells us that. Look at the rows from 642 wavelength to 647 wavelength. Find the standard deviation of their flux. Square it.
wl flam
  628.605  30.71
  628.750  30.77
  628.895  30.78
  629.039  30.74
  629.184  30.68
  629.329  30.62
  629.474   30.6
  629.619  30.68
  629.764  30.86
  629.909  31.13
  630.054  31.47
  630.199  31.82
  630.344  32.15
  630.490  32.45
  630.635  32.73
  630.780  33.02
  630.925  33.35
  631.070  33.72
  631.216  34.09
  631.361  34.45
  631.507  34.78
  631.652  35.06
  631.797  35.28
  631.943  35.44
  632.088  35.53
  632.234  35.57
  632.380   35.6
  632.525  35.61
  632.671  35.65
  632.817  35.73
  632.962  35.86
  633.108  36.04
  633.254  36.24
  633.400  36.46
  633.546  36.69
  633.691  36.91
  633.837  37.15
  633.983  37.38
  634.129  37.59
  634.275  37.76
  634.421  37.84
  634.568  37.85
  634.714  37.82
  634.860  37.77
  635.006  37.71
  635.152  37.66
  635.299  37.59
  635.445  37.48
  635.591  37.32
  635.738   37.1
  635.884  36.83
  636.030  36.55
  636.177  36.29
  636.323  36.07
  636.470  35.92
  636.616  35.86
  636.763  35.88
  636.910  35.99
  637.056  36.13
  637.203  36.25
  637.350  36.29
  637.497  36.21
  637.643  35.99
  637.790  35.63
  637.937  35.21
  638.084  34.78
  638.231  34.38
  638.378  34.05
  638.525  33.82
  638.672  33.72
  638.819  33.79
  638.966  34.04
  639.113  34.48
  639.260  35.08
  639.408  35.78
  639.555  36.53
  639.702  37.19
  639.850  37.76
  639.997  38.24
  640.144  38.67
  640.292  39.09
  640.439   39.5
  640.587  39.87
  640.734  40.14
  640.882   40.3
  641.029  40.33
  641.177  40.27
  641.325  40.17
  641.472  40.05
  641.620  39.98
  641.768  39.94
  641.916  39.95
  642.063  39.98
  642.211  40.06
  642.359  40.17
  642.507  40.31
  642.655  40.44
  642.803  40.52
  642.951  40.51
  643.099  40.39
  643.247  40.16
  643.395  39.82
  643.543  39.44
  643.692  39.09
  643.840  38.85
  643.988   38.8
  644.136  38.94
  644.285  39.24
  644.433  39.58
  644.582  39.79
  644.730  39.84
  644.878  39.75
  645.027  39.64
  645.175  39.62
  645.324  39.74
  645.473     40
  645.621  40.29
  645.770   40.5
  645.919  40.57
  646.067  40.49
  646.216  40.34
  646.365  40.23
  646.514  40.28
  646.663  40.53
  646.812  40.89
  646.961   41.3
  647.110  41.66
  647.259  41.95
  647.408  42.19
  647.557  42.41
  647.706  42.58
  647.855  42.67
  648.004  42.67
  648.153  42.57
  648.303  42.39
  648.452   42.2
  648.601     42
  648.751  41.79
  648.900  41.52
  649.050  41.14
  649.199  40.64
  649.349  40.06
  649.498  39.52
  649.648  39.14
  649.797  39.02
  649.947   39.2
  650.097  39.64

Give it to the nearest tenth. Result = 0.3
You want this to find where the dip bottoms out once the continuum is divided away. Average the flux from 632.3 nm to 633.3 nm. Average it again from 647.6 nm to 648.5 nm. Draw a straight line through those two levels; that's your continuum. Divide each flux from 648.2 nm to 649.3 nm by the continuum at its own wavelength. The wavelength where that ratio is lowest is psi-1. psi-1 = 649.199 nm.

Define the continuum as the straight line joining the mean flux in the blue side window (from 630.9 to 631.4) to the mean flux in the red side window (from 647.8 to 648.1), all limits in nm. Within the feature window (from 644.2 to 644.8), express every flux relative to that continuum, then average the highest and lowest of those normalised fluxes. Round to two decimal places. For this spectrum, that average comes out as 0.97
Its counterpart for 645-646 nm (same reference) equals 0.97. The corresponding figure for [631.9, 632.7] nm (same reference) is 1.03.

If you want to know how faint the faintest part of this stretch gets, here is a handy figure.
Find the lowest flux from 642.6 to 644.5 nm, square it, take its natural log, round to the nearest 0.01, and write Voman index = 7.32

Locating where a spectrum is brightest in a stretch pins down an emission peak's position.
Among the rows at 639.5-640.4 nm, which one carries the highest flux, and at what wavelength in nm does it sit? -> 640.292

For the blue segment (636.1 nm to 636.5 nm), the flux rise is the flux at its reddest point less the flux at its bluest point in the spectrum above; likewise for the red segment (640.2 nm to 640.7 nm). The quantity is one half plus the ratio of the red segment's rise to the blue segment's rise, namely -1.6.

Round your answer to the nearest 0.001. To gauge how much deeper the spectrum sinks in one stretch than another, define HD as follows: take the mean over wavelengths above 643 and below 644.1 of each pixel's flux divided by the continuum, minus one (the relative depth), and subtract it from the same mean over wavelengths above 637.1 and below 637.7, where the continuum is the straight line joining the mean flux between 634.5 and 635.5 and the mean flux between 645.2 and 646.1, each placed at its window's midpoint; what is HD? -0.049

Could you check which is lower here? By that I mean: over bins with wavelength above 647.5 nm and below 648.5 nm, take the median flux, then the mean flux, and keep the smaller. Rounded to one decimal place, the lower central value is 42.5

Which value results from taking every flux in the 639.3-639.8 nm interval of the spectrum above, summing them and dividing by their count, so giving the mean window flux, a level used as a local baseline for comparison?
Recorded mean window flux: 36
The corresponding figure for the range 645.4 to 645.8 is 40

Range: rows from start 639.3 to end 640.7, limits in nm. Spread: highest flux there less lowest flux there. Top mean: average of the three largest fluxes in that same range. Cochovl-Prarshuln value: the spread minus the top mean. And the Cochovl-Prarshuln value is -35.4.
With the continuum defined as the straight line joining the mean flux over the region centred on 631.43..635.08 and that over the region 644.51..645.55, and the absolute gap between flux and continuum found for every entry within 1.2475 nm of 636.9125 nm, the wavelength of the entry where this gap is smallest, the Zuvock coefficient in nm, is 635.738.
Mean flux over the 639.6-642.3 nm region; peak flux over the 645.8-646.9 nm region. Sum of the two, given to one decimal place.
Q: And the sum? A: 80.4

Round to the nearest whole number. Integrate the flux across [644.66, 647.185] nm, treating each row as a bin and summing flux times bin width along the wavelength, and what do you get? 102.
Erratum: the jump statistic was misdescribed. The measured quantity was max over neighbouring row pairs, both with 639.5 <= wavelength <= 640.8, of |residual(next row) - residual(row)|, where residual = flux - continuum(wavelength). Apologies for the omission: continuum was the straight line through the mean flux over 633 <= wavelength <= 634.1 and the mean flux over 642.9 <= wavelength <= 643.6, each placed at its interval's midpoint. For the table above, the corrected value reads 0.61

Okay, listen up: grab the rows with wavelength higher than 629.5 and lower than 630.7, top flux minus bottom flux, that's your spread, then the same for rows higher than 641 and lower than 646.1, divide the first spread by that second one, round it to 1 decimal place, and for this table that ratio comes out 1.2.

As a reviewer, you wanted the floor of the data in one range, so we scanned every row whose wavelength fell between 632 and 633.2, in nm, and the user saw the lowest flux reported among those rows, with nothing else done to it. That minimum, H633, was 35.53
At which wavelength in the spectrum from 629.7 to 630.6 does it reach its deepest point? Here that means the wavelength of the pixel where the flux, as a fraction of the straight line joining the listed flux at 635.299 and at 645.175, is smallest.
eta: 629.764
